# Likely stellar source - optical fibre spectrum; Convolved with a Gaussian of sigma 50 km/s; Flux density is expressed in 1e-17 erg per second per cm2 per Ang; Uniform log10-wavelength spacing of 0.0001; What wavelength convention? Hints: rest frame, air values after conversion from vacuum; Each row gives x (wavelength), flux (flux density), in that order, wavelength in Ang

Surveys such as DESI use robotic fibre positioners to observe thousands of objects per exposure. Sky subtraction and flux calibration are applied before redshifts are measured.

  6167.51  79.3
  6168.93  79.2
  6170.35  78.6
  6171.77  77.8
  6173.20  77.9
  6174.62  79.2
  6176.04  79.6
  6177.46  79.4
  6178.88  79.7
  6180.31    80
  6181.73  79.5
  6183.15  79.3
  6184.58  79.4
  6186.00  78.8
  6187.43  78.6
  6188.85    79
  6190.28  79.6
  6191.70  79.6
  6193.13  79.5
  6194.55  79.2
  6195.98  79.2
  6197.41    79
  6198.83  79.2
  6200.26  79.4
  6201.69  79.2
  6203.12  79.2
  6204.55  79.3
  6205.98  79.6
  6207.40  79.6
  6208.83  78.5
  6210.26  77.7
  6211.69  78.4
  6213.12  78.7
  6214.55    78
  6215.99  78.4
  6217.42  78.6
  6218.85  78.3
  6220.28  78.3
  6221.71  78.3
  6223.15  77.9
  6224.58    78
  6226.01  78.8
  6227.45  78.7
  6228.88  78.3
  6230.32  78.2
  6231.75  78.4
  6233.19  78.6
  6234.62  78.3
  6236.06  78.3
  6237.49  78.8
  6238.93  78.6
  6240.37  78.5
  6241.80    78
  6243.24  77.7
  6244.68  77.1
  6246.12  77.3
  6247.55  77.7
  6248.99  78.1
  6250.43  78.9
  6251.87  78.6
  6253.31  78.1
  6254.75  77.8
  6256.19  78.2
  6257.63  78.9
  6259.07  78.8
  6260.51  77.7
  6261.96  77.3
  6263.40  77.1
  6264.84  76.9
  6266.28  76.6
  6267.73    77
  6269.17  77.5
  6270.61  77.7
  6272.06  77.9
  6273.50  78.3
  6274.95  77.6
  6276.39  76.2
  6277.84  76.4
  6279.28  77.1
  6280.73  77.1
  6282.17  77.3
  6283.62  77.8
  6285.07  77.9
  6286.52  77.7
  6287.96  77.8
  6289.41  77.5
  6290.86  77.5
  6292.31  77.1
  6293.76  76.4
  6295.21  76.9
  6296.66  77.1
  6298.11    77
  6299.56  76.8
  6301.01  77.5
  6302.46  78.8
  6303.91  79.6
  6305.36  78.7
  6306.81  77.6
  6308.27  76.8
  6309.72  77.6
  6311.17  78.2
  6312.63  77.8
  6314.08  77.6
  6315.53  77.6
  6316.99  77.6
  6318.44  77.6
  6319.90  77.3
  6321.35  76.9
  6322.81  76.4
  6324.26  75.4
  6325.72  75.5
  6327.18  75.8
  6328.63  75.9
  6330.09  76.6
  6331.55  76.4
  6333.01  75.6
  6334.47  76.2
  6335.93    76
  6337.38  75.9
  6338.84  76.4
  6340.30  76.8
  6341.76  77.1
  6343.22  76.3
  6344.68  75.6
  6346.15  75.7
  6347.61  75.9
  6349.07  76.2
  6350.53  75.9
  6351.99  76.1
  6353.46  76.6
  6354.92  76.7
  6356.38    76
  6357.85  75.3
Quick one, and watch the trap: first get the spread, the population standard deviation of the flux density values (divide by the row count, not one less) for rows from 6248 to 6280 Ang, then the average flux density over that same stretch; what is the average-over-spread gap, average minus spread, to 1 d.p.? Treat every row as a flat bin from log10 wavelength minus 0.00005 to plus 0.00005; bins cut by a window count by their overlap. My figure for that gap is 76.9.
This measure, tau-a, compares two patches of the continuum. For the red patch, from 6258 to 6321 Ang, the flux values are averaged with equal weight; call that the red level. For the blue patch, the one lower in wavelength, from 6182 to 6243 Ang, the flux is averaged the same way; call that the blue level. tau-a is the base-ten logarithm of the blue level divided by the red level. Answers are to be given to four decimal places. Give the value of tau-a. 0.0069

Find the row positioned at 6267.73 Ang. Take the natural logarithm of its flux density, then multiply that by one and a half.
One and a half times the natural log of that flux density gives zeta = 6.52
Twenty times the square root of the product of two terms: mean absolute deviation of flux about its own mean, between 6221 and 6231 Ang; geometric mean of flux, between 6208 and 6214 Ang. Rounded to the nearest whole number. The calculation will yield 88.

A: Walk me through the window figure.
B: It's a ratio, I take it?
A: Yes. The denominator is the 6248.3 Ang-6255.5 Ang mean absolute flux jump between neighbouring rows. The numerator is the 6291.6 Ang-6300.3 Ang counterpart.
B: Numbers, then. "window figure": 0.72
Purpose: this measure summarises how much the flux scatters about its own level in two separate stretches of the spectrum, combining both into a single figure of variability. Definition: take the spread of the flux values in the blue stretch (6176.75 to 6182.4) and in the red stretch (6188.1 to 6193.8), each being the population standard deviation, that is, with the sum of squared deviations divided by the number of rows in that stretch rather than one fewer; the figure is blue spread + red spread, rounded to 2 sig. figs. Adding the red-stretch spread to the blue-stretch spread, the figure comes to 0.48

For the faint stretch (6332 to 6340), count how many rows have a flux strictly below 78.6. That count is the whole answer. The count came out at 5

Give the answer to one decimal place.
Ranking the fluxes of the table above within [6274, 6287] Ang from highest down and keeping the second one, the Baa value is 77.8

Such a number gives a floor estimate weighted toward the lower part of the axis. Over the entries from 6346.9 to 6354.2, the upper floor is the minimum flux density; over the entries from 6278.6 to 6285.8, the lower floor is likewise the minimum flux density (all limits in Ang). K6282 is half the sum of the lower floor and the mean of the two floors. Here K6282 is 76.8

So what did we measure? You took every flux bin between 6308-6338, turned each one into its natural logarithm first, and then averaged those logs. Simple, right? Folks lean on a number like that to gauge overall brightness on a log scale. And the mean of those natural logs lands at 4.34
